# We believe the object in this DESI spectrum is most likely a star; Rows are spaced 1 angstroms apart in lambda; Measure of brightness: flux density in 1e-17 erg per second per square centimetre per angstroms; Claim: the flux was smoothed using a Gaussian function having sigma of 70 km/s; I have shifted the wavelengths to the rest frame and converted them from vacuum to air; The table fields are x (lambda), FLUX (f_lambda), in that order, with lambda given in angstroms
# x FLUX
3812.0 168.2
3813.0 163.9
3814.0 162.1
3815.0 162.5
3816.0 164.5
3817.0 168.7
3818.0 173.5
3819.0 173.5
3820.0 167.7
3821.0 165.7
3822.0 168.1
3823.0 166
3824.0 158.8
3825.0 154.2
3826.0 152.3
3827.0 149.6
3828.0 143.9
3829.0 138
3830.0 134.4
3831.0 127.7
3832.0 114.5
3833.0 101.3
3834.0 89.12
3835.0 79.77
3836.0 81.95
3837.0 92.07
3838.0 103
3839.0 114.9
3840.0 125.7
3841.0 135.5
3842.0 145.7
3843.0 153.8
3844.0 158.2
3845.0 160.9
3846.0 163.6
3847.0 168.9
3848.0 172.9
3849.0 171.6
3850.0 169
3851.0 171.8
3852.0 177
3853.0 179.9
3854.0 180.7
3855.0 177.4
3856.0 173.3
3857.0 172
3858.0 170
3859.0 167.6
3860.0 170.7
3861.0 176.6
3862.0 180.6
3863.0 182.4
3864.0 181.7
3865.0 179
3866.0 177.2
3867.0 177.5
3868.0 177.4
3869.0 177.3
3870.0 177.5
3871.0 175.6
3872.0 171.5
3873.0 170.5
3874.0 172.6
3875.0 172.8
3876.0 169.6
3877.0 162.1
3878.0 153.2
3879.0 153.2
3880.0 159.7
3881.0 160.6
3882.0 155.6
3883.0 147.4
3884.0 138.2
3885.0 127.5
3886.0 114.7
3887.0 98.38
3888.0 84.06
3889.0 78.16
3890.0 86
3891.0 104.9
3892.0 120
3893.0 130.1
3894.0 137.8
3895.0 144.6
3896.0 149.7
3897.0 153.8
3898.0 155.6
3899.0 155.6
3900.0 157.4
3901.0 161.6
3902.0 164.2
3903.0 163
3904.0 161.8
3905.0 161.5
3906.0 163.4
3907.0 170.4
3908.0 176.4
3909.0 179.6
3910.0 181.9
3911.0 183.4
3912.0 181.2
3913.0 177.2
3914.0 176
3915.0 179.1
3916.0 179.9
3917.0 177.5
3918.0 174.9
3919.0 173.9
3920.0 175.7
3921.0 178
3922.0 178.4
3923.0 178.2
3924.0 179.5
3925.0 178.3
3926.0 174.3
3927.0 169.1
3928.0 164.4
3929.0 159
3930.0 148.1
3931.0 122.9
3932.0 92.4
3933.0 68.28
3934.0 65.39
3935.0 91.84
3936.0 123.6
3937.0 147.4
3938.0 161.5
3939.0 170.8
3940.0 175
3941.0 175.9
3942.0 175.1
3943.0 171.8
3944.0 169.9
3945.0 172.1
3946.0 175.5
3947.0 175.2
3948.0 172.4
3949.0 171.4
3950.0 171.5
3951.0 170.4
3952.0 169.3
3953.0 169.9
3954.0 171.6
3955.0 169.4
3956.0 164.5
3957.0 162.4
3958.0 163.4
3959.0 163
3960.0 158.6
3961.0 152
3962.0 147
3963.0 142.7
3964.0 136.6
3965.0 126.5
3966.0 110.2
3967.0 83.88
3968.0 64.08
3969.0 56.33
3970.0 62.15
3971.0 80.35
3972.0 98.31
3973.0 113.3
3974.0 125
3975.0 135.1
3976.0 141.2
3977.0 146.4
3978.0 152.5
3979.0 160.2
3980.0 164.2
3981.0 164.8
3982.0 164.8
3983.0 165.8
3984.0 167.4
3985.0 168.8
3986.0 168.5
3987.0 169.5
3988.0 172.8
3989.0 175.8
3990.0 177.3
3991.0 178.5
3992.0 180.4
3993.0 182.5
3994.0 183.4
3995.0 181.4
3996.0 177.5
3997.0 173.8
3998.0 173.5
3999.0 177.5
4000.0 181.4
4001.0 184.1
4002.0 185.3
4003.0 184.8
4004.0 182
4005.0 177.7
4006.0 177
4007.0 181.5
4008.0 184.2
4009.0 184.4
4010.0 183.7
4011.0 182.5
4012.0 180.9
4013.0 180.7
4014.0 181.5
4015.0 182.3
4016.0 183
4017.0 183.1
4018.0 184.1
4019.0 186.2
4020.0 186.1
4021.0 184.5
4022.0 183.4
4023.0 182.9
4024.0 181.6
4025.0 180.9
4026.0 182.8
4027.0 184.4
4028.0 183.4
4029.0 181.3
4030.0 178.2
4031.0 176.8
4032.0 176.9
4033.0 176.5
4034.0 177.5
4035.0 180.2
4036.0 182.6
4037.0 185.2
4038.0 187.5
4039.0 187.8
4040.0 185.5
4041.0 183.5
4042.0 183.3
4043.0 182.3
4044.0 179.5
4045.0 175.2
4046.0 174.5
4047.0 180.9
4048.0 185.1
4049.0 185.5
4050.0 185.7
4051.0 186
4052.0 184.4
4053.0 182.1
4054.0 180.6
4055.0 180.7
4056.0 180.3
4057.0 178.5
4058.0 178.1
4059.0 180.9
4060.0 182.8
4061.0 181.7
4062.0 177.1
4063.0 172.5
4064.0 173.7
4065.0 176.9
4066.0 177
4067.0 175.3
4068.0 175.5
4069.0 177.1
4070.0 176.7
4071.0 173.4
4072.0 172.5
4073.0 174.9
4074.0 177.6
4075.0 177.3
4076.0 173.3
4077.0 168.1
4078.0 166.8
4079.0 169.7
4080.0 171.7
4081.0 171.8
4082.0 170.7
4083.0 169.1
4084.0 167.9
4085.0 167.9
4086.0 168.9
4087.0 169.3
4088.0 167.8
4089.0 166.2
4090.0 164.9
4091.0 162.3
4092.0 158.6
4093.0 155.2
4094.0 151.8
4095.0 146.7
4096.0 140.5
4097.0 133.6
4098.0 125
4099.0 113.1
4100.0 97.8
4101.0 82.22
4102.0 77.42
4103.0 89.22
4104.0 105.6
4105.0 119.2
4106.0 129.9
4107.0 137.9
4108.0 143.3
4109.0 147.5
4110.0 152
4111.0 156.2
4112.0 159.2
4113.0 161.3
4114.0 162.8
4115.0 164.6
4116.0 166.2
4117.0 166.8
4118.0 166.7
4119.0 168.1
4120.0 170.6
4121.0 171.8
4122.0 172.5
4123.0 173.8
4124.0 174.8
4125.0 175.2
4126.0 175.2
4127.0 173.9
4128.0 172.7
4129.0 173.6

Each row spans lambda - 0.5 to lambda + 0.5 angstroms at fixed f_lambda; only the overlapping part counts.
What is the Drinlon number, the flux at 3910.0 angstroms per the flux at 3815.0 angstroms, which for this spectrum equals 1.12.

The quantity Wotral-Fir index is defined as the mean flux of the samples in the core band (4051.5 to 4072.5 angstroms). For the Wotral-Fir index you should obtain 178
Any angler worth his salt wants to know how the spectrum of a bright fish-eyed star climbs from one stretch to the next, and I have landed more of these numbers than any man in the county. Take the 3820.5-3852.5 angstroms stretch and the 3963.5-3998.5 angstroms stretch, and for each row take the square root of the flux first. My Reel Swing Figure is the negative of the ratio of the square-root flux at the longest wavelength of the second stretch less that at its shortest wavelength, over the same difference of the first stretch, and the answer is -3.4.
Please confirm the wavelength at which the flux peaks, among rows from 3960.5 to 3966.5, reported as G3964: 3961.0 angstroms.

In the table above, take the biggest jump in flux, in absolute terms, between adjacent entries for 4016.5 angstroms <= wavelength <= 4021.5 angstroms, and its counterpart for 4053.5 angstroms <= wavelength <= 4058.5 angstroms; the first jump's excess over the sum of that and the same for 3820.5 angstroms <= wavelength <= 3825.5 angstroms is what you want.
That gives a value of -6.9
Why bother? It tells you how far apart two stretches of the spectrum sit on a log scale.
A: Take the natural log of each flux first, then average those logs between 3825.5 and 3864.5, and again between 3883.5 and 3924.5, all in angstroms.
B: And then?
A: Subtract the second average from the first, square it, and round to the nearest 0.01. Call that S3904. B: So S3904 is 0.00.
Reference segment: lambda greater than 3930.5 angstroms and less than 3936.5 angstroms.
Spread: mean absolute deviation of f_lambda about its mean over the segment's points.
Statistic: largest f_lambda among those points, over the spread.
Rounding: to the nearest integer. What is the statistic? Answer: 6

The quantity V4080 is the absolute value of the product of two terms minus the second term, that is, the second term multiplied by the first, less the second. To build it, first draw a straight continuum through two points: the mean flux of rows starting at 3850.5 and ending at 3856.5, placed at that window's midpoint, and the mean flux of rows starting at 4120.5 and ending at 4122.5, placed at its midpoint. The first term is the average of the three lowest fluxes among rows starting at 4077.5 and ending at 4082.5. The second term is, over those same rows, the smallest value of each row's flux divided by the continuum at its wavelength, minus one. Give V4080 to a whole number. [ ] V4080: 6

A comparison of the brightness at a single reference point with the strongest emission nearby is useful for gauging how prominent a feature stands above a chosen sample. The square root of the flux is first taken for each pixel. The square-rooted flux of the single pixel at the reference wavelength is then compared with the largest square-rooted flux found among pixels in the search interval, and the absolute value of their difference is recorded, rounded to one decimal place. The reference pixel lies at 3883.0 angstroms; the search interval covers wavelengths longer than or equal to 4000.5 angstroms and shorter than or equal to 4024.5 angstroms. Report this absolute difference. 1.5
